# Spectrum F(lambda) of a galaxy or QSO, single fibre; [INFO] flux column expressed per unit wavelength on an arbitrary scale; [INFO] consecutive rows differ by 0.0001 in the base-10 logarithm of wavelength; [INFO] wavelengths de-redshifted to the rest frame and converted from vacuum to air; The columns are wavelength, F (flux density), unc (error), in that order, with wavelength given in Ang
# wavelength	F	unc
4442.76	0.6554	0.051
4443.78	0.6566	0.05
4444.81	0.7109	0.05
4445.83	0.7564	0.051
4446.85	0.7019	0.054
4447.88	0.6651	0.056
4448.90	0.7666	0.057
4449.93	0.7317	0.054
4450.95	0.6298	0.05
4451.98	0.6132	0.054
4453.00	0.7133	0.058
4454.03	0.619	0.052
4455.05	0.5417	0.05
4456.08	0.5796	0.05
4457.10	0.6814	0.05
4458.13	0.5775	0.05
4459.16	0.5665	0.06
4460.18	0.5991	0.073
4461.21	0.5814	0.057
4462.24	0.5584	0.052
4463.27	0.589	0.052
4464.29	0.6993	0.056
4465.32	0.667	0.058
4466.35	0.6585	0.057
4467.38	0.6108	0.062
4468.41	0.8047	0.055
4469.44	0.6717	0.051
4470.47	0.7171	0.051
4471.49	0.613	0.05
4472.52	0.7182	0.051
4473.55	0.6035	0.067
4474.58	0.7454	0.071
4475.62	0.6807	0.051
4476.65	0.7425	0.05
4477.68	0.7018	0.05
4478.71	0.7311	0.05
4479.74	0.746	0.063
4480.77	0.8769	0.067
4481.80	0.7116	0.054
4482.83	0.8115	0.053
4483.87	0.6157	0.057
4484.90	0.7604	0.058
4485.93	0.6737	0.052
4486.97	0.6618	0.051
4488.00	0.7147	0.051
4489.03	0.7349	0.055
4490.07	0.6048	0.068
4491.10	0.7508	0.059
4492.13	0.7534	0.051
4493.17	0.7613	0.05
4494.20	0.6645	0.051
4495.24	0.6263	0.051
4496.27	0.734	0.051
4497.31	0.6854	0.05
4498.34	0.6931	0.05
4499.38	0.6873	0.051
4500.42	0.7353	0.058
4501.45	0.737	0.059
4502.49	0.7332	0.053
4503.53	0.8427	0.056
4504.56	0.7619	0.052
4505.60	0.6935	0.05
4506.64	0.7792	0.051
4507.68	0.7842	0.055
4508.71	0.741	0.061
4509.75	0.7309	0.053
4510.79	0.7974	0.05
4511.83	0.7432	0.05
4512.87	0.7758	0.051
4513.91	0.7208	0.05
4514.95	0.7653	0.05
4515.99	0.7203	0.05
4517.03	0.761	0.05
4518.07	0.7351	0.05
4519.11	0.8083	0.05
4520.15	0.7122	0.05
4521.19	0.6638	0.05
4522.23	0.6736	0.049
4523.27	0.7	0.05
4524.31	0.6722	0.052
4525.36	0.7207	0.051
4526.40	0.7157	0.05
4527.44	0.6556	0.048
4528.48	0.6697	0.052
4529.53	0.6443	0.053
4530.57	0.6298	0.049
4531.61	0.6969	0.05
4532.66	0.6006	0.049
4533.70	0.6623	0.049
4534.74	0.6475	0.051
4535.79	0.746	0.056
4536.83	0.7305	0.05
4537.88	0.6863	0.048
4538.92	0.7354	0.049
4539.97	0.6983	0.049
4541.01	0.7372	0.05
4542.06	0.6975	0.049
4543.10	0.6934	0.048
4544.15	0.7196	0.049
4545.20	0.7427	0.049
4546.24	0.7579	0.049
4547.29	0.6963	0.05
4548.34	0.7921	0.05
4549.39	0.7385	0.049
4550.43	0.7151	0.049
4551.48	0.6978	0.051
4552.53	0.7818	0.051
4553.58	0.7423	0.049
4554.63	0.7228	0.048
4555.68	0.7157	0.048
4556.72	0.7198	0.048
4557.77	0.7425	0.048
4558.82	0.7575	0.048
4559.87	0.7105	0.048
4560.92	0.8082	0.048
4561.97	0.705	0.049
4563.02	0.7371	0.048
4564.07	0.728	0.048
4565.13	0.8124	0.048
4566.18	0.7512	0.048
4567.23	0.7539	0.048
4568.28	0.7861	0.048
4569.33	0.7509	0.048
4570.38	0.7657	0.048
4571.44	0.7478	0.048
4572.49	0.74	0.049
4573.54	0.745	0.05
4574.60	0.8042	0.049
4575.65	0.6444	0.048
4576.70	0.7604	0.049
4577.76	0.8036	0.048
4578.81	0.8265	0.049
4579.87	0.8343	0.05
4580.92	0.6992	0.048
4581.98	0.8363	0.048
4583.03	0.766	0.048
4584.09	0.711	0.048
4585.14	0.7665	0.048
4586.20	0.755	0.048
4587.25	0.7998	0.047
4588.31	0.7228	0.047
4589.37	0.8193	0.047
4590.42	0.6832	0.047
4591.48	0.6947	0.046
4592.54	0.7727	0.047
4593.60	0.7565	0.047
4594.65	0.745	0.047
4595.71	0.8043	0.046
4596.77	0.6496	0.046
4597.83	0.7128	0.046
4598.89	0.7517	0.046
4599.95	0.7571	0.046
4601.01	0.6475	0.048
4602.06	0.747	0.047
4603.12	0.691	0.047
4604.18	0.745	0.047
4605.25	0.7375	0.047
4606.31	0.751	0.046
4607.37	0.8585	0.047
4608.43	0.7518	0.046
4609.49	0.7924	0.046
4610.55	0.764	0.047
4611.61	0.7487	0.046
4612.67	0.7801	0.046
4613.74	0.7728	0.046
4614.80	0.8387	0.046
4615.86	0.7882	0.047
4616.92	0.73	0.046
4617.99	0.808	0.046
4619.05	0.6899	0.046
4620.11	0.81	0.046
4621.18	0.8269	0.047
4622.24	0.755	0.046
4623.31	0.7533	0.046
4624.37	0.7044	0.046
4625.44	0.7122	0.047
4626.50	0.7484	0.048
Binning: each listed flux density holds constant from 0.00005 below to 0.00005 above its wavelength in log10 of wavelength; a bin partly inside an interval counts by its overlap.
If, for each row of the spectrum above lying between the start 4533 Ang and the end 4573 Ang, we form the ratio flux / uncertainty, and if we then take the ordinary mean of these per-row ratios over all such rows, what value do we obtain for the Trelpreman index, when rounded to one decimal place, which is 15.0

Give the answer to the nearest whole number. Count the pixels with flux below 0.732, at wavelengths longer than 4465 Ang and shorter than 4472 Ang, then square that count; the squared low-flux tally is 36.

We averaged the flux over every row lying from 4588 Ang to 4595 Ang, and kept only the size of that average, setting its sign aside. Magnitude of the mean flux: 0.74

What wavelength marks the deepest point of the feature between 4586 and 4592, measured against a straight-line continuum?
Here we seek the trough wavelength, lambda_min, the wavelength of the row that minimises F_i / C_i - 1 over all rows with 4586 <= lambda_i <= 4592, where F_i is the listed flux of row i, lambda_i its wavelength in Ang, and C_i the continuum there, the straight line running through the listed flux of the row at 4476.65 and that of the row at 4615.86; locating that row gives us 4590.42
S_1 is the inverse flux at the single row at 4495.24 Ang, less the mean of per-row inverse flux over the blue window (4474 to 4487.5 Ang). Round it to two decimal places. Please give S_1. 0.21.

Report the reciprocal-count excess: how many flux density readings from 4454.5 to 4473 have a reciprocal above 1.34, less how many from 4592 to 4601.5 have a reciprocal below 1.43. 10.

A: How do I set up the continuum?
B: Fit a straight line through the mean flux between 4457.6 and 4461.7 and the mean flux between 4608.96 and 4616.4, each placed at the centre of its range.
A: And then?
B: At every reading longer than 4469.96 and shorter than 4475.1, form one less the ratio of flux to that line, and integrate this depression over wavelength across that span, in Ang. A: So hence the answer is -0.7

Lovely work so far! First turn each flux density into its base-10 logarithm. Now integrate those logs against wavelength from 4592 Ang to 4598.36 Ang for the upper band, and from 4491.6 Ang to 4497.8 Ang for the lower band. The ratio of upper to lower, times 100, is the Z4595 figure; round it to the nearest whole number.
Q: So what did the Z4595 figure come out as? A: 88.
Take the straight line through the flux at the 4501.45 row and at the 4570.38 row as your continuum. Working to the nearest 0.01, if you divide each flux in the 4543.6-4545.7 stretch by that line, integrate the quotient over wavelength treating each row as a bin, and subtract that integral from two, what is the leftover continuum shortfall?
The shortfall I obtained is -0.03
